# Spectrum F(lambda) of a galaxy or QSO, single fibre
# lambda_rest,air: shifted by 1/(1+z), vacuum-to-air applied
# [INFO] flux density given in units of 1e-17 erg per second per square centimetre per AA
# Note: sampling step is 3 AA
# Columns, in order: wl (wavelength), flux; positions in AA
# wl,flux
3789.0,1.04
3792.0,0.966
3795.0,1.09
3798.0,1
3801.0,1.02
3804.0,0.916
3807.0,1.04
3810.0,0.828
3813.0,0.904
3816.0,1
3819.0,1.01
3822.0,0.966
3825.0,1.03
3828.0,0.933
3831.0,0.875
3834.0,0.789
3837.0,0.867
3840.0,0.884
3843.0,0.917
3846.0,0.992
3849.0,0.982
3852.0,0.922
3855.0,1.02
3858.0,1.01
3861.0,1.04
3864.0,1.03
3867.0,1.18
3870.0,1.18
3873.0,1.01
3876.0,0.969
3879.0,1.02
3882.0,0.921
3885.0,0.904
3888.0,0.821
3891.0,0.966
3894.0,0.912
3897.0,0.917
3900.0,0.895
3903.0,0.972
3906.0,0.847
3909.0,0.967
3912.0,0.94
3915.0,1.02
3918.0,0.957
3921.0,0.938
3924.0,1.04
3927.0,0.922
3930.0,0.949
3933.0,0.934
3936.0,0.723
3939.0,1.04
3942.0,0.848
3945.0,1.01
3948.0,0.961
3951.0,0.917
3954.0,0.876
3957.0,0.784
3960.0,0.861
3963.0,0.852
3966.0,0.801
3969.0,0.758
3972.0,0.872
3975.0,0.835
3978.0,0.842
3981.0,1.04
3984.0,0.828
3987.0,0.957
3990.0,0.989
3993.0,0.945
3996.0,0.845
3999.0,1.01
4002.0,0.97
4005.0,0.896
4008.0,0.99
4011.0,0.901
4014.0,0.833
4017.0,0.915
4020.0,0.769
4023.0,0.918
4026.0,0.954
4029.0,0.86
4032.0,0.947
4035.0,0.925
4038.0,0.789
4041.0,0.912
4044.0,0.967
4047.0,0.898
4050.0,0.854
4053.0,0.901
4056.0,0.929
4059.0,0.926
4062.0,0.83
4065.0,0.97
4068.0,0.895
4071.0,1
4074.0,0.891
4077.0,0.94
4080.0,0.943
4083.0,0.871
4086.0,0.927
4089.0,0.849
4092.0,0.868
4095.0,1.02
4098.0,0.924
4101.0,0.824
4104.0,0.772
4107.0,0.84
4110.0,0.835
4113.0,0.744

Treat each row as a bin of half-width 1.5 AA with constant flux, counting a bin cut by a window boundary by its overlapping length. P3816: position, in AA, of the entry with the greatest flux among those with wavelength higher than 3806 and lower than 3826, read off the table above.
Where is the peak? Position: 3807.0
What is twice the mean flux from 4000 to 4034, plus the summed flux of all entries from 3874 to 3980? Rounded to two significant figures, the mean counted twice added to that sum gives 34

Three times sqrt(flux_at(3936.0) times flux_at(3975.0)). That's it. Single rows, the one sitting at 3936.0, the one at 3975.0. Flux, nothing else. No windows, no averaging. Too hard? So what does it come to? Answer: 2.3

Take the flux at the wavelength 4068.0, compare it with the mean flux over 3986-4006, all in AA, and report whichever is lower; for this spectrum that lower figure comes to 0.895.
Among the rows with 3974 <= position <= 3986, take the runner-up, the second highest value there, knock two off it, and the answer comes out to -1.16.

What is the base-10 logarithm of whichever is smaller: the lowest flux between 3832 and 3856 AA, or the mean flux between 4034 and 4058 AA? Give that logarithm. -0.103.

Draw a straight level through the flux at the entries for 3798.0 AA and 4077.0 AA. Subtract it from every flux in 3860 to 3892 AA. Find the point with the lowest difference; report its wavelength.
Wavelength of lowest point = 3888.0 AA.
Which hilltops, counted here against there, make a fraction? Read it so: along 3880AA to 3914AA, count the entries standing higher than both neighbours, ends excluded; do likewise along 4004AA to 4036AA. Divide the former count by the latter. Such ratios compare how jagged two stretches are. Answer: 1.0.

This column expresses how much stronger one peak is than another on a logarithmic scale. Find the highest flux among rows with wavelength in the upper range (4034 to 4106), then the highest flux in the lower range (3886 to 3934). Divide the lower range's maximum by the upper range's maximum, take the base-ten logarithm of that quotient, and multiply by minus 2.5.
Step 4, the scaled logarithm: -0.02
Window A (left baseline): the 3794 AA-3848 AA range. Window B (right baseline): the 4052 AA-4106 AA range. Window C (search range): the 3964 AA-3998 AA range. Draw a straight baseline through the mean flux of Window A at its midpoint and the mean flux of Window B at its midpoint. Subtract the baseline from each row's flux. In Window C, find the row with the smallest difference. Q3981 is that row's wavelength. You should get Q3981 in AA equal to 3969.0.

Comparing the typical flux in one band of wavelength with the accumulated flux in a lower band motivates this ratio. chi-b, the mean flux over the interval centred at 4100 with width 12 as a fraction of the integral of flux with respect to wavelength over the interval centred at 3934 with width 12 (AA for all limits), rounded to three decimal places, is 0.081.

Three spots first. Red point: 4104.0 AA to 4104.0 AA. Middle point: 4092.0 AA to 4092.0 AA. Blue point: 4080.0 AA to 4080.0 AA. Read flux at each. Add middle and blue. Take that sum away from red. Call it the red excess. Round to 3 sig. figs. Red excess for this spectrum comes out -1.04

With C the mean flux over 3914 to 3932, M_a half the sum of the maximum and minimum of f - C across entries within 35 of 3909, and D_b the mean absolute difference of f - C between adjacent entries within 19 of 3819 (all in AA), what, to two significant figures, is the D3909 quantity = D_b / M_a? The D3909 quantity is -1.0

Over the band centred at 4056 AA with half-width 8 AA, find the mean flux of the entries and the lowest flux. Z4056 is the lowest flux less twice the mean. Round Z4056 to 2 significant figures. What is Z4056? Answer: -0.95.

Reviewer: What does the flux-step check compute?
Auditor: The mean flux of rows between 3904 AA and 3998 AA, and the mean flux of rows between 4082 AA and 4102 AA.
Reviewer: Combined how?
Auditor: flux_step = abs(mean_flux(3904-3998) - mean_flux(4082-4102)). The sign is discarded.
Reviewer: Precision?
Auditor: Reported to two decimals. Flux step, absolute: 0.01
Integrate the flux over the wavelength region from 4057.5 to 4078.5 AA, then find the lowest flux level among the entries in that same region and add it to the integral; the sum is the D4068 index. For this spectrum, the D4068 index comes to 20.2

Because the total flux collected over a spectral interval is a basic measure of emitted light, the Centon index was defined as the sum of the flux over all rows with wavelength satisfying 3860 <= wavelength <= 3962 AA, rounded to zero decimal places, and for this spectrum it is 32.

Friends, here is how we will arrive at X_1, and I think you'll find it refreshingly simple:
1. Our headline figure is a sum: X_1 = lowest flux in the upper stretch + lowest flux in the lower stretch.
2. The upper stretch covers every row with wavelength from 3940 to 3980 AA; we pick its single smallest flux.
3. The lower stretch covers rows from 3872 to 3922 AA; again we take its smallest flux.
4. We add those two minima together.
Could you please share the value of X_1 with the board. 1.58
